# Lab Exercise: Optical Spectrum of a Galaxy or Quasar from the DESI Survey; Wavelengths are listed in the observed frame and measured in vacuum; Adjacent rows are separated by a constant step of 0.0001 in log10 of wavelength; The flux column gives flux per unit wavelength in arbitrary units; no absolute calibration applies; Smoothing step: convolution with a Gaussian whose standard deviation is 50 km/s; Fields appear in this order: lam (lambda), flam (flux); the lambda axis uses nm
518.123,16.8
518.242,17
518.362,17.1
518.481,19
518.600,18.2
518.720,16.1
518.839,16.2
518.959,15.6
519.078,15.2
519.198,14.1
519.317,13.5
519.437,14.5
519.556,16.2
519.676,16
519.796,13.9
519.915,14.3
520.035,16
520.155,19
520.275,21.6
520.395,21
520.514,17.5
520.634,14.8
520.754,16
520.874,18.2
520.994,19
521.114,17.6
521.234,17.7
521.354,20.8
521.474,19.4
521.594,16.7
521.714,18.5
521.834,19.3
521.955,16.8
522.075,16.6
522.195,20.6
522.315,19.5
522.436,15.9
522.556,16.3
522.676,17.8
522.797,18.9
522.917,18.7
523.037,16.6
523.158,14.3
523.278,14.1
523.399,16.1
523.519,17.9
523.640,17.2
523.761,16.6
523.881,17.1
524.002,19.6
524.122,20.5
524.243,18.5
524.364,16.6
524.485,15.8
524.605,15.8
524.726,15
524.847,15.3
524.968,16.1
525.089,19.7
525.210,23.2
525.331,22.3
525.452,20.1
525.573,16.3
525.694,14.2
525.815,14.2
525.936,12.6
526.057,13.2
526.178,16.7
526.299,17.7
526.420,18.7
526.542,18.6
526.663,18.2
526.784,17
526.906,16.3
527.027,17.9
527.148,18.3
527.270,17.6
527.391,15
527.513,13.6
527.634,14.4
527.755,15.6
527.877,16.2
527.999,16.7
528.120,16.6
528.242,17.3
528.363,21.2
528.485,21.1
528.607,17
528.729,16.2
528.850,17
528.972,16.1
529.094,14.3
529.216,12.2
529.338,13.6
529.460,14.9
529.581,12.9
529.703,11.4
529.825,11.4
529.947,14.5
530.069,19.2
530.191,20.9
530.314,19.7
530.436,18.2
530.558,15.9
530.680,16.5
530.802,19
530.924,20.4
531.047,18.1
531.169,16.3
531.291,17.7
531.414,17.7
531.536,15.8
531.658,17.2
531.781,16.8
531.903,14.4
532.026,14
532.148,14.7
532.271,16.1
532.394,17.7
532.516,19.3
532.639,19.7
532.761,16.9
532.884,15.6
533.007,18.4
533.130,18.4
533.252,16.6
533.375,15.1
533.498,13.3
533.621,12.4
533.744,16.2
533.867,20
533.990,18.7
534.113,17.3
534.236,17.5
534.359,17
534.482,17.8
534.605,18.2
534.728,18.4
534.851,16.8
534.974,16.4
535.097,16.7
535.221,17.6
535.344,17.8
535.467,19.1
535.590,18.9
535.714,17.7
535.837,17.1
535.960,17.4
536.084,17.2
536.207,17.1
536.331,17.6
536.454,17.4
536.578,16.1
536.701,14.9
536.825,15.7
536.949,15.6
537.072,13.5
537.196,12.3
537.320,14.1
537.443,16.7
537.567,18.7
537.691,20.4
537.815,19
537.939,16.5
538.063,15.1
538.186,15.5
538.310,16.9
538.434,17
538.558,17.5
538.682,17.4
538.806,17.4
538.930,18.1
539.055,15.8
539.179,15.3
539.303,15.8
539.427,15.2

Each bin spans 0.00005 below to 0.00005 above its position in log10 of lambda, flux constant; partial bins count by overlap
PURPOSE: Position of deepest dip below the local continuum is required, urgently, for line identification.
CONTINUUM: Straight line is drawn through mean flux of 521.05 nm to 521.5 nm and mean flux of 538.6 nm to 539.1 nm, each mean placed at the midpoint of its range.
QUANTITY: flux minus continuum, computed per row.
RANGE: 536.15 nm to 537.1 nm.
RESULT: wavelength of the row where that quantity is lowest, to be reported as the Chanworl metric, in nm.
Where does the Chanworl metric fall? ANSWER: 537.072 nm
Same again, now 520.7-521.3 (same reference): 520.754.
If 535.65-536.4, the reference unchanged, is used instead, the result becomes 535.837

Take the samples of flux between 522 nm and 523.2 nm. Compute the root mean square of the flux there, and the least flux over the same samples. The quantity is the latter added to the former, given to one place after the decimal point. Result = 31.9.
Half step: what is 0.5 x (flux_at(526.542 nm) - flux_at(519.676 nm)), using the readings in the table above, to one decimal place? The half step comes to 1.3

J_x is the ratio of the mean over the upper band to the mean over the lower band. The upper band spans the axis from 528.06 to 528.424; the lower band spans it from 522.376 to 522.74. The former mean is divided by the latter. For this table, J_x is 1.10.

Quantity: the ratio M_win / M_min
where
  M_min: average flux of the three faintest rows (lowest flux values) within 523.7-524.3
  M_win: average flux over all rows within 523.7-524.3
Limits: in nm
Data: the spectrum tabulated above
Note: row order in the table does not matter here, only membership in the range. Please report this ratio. 1.06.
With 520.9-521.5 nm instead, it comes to 1.04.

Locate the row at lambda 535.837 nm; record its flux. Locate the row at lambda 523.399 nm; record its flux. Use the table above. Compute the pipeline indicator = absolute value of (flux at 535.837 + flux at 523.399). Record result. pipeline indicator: 33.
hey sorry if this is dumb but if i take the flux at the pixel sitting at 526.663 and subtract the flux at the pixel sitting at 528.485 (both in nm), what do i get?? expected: -3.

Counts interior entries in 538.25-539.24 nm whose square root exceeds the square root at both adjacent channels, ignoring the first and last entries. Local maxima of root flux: 2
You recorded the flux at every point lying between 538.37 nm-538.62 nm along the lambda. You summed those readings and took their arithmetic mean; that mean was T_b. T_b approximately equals 17.2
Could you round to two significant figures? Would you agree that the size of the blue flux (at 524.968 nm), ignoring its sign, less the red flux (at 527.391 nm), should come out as 1.1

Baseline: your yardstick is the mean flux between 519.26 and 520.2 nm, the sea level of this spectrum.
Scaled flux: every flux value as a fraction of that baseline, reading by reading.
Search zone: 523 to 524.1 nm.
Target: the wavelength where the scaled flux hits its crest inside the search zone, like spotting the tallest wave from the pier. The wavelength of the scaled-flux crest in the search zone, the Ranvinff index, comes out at 524.002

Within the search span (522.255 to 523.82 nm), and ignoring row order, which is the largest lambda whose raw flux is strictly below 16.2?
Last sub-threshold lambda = 523.399 nm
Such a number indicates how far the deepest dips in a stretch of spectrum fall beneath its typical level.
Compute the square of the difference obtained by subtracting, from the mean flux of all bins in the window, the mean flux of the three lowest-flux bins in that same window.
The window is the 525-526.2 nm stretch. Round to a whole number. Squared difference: 15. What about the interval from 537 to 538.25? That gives 8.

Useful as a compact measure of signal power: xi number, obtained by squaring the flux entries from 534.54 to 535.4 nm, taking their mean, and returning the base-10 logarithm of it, 2.48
